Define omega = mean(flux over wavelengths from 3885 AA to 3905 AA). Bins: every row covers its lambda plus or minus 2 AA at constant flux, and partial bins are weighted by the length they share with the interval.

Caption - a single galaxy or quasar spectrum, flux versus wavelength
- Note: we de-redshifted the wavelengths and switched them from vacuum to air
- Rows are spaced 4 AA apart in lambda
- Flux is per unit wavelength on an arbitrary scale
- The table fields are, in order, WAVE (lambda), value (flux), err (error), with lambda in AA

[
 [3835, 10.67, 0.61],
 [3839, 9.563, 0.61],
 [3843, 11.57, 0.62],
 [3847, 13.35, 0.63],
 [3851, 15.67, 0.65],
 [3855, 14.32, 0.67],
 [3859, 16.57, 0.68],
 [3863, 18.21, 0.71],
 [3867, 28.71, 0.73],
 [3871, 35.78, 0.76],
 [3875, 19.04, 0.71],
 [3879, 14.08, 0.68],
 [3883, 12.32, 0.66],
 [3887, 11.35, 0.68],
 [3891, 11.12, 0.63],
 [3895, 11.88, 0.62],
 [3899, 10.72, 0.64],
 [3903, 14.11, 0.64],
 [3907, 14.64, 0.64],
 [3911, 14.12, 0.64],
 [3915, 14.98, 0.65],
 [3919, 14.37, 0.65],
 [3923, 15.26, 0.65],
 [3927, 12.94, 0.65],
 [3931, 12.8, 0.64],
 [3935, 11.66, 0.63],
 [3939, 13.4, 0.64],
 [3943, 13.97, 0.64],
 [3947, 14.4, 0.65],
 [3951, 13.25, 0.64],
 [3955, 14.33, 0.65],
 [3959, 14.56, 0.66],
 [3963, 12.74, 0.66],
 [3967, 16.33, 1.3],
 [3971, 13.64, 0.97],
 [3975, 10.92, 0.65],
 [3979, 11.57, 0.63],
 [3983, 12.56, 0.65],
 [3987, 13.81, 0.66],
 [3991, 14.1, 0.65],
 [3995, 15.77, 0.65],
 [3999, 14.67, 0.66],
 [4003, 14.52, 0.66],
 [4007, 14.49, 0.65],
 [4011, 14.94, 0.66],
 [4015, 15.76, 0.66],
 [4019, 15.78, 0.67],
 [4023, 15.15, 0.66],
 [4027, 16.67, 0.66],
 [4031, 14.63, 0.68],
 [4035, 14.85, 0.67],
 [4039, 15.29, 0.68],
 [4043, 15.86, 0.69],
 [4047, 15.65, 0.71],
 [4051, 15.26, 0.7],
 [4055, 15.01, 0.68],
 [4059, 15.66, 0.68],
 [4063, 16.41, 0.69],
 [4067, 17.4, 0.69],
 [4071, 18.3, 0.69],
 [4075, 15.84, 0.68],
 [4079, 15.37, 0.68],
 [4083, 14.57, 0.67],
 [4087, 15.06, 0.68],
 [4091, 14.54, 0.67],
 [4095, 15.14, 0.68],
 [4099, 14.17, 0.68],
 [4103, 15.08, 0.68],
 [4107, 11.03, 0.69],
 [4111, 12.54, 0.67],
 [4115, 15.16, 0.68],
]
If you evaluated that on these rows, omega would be 11.8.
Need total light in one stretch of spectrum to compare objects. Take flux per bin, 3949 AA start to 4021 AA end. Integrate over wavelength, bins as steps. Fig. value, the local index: 1015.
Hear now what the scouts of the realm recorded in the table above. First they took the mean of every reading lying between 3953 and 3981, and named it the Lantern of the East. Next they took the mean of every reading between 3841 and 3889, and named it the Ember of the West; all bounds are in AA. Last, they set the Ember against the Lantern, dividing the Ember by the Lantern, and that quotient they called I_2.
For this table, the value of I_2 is 1.3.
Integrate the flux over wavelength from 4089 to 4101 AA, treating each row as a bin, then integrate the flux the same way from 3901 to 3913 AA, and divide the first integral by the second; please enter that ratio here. 1.02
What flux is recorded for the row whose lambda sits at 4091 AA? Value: 14.54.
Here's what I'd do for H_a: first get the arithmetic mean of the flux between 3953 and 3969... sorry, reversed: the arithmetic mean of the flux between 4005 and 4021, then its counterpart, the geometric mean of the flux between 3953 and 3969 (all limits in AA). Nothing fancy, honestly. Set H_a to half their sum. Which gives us 14.8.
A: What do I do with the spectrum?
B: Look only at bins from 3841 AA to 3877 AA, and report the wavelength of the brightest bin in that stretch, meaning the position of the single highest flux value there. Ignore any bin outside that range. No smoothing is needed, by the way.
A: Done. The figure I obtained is 3871 AA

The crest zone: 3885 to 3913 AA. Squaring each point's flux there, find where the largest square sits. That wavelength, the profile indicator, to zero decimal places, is 3907 AA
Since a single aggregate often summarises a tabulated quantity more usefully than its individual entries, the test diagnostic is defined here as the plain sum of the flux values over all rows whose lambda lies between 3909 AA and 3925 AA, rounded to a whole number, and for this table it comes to 59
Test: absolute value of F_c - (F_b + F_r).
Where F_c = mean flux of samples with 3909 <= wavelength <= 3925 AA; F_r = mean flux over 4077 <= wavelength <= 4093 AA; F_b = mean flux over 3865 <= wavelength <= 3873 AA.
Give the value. 32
